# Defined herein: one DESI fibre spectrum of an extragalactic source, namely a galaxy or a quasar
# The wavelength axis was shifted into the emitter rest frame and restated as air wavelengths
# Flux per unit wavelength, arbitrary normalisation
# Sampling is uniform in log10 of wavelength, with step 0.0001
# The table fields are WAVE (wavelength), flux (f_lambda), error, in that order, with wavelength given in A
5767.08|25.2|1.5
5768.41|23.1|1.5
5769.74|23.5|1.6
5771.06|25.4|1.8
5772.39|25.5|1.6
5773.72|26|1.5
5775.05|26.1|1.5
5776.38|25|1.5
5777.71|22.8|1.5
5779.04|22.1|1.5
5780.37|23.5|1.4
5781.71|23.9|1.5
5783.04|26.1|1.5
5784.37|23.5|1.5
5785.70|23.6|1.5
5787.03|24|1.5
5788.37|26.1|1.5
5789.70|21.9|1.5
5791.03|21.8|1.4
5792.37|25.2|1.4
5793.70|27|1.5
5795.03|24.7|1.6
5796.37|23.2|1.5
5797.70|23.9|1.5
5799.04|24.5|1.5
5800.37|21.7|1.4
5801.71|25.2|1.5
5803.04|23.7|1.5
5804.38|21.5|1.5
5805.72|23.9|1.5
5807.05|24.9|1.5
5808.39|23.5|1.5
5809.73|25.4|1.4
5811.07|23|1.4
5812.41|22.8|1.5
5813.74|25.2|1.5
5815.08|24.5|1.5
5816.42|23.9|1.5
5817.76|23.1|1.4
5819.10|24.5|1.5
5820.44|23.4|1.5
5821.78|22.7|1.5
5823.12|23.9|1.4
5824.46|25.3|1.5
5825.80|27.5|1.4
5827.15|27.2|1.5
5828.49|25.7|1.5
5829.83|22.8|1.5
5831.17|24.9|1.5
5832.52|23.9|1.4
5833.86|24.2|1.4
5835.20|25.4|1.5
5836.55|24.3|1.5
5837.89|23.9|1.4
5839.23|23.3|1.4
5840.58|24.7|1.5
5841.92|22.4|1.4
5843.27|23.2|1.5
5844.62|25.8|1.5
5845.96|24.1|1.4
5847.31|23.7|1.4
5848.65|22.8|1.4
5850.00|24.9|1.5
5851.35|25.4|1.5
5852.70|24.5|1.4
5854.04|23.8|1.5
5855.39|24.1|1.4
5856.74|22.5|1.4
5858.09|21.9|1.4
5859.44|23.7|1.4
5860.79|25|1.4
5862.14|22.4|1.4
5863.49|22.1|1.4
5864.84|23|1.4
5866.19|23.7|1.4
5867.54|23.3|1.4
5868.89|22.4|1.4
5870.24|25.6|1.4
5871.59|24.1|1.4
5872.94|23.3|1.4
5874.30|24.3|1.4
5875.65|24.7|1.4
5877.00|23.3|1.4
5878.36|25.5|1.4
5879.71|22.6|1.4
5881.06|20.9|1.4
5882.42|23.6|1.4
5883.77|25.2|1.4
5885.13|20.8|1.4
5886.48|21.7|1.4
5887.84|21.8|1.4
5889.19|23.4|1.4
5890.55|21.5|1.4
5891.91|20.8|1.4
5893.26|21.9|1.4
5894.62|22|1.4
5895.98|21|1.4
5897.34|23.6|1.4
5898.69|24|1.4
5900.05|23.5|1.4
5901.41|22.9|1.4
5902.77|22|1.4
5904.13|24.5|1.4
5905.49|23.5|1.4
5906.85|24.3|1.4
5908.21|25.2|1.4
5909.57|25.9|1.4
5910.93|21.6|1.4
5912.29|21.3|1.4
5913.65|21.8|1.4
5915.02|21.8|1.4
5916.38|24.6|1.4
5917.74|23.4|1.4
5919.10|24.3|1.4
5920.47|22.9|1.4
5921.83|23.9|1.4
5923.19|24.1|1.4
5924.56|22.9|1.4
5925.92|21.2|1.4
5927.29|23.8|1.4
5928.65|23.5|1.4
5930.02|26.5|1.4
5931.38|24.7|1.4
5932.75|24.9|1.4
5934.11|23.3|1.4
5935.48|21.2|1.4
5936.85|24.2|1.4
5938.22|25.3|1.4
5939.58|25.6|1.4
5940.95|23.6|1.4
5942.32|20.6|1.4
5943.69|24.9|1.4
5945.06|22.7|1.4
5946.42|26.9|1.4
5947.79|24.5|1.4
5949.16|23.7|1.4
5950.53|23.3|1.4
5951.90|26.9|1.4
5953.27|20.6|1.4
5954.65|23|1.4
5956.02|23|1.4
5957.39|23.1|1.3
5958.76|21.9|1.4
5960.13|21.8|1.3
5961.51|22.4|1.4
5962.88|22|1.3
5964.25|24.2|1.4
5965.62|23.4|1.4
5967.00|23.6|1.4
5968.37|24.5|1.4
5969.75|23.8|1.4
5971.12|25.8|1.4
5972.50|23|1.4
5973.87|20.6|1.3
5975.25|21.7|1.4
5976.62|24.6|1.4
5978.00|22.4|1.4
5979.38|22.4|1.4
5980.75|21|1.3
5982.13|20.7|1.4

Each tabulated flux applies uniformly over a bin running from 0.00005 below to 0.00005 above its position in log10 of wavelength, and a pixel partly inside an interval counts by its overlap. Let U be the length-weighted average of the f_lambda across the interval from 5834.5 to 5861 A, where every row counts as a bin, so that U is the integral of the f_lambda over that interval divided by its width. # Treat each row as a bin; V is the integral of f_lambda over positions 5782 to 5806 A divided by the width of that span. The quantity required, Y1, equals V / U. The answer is 1.00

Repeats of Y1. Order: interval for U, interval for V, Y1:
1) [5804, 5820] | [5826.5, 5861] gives 1.01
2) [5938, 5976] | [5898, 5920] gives 1.00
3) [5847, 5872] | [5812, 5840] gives 1.03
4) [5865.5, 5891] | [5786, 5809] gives 1.03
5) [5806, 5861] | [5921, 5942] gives 0.99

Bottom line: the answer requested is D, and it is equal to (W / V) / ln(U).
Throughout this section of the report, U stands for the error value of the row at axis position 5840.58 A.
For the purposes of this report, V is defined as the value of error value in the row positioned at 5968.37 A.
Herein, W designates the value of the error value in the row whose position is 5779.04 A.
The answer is 2.64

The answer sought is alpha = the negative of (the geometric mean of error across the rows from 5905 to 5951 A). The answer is -1.40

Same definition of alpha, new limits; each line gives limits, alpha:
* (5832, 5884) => -1.42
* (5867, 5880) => -1.40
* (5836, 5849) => -1.44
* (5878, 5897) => -1.40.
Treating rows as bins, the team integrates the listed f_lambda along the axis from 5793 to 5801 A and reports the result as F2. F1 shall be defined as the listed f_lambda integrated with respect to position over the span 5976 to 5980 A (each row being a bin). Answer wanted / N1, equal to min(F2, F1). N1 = 92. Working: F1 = 92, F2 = 194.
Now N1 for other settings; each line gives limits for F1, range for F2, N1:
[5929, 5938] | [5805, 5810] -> 122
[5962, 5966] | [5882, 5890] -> 93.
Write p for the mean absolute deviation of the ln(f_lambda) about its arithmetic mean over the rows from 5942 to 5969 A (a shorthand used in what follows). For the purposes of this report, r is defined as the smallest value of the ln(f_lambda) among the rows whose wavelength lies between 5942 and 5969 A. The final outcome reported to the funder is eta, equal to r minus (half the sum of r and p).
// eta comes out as 1.49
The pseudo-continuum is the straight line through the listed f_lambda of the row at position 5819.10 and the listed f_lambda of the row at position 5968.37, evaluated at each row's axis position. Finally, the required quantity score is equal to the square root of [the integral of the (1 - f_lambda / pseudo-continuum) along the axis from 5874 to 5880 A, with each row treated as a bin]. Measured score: 0.29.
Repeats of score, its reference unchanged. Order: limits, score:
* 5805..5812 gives 0.35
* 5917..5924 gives 0.47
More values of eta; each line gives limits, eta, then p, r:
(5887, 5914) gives 1.49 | 0.055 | 3.03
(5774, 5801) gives 1.51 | 0.052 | 3.08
